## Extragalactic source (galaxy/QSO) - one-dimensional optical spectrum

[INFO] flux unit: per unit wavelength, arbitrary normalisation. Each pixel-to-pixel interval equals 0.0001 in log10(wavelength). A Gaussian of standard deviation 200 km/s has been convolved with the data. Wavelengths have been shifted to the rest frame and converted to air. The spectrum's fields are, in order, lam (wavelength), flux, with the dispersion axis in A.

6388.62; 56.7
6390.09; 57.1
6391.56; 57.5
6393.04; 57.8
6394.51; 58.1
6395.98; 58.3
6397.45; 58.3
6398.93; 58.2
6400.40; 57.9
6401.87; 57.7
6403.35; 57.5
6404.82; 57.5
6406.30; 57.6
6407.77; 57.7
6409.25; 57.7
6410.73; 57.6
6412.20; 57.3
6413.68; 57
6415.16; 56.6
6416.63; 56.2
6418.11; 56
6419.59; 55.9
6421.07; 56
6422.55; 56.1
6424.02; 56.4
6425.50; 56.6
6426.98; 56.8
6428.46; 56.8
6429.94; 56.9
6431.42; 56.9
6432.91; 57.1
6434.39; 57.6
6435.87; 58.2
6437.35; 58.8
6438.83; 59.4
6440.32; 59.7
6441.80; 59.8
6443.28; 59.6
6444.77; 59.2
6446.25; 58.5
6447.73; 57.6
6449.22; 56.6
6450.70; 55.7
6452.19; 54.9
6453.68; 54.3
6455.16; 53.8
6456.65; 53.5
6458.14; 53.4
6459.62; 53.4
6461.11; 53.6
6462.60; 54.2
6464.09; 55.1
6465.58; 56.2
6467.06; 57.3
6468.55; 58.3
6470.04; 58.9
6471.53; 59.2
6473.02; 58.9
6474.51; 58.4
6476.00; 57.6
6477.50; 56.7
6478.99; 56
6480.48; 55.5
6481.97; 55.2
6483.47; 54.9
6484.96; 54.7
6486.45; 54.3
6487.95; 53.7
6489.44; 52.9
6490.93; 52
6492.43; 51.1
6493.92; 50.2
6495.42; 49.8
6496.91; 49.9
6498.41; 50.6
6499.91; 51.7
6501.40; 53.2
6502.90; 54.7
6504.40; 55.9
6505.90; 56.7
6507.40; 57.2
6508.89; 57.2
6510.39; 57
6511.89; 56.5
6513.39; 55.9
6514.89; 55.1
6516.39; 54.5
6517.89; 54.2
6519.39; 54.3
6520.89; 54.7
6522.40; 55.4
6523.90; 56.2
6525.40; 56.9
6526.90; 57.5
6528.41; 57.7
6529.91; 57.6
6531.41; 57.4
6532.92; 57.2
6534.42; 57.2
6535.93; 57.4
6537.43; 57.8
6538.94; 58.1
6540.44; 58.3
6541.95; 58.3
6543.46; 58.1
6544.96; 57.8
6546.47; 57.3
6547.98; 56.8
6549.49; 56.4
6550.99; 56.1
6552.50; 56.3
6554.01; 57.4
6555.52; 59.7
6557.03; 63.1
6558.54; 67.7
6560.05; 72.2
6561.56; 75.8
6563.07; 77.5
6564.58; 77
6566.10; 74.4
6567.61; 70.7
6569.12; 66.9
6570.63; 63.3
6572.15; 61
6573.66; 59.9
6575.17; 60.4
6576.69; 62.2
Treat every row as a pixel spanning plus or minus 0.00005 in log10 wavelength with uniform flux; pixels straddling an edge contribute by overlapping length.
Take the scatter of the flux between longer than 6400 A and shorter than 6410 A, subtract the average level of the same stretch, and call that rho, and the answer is -57.5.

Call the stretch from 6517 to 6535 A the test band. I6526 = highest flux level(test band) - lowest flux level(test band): 3.5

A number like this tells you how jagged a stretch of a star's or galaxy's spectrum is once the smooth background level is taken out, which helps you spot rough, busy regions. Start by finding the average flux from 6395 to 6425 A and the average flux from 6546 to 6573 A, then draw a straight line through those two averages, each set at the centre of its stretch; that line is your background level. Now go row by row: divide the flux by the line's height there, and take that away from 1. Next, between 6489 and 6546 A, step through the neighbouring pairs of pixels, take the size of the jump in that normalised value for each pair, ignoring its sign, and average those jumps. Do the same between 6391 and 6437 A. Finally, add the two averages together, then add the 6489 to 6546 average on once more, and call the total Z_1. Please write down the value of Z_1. 0.020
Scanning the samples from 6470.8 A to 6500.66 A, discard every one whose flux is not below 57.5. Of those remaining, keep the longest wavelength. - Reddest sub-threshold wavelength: 6499.91 A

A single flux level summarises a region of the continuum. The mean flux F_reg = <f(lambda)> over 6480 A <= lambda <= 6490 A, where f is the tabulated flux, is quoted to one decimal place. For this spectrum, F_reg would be 54.5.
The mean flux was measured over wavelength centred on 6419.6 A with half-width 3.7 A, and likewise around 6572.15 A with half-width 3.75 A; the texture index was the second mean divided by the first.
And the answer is 1.11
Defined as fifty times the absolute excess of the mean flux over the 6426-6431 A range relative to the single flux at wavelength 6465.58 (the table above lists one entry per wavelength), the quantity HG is 32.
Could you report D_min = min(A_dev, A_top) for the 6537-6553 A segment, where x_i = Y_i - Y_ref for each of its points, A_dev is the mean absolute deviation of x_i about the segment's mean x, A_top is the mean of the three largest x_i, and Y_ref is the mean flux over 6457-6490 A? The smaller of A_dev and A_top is 0.74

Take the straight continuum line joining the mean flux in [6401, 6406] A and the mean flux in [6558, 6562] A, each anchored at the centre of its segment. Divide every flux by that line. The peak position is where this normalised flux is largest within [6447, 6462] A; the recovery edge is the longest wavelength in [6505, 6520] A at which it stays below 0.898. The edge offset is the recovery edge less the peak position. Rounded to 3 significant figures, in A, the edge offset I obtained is 71.7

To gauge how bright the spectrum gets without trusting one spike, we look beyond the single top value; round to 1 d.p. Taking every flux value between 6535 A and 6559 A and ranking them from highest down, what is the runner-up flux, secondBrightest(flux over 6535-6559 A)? 63.1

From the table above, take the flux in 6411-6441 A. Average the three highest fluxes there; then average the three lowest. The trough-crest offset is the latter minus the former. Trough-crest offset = -3.3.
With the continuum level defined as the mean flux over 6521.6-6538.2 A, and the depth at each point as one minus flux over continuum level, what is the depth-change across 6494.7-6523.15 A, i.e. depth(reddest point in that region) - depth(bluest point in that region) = -0.10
